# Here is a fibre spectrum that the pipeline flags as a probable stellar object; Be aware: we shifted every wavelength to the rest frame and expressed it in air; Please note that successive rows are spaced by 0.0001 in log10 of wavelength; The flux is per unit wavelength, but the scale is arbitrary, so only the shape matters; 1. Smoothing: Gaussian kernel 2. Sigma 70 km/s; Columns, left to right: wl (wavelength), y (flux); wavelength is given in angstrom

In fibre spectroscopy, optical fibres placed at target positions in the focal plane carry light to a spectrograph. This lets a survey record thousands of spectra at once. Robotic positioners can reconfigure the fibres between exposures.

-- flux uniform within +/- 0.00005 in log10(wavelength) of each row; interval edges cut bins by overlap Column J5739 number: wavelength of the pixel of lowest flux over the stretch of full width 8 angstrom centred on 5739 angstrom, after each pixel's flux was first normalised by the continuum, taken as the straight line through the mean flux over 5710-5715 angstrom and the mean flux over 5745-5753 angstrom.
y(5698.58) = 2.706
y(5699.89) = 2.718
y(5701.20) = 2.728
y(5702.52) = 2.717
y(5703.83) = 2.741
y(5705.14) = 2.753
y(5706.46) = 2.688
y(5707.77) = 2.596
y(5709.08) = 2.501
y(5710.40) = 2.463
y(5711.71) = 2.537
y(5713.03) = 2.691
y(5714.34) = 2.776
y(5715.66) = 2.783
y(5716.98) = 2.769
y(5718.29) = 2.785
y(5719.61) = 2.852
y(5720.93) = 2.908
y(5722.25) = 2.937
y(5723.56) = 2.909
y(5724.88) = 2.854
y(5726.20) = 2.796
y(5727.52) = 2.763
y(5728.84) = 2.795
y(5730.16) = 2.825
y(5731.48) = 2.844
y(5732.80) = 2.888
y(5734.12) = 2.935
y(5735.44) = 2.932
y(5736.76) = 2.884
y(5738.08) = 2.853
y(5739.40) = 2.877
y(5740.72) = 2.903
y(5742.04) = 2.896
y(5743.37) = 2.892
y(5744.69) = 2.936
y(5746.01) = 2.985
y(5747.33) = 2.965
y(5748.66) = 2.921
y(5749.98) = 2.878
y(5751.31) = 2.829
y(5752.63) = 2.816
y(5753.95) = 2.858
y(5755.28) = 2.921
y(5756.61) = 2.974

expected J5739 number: 5738.08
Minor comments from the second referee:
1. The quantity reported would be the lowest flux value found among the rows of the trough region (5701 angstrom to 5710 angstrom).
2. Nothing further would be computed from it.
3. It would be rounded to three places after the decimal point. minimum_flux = 2.501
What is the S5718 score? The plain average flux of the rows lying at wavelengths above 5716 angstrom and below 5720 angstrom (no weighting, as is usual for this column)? 2.80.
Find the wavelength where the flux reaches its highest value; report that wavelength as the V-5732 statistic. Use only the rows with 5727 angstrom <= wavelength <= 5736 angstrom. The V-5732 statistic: 5734.12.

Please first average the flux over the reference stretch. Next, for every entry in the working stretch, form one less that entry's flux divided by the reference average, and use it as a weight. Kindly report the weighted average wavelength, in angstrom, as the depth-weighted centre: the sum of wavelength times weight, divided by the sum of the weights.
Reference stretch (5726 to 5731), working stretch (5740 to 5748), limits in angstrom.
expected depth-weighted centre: 5744.5 angstrom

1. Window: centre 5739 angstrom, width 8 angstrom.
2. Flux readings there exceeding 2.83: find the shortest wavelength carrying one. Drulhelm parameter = 5735.44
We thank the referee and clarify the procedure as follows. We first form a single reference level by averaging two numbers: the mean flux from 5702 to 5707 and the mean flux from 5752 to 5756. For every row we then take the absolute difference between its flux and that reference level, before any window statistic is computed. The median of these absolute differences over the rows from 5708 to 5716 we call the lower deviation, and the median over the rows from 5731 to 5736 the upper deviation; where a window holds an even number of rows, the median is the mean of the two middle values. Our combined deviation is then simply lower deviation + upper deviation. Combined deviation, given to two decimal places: 0.30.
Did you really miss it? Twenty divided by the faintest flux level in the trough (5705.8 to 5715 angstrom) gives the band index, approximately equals 8.1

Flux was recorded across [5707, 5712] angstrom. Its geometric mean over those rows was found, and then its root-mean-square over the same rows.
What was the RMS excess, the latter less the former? 0.0009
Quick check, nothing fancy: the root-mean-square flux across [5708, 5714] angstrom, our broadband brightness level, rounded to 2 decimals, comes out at 2.55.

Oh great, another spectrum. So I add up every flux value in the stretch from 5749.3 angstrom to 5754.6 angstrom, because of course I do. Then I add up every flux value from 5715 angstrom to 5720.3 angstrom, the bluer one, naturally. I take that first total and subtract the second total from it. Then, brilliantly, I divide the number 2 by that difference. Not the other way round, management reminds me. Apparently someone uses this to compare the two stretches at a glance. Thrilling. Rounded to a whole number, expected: 10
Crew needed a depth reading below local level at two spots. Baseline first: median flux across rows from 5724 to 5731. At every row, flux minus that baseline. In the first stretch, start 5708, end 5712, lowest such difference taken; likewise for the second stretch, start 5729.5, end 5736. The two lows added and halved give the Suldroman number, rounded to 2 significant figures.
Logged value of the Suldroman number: -0.15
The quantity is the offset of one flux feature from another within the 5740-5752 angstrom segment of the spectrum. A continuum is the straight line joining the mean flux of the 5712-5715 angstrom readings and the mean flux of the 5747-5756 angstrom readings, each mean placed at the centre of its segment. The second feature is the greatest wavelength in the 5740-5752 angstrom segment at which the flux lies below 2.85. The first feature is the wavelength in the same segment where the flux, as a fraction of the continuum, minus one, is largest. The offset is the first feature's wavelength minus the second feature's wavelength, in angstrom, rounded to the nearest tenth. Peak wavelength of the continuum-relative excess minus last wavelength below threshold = -5.3 angstrom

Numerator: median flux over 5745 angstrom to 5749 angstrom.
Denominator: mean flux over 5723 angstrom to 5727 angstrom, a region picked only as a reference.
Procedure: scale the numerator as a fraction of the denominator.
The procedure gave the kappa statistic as 1.04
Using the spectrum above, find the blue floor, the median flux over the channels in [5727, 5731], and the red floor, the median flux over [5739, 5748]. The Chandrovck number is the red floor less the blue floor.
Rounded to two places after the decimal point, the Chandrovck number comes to 0.11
